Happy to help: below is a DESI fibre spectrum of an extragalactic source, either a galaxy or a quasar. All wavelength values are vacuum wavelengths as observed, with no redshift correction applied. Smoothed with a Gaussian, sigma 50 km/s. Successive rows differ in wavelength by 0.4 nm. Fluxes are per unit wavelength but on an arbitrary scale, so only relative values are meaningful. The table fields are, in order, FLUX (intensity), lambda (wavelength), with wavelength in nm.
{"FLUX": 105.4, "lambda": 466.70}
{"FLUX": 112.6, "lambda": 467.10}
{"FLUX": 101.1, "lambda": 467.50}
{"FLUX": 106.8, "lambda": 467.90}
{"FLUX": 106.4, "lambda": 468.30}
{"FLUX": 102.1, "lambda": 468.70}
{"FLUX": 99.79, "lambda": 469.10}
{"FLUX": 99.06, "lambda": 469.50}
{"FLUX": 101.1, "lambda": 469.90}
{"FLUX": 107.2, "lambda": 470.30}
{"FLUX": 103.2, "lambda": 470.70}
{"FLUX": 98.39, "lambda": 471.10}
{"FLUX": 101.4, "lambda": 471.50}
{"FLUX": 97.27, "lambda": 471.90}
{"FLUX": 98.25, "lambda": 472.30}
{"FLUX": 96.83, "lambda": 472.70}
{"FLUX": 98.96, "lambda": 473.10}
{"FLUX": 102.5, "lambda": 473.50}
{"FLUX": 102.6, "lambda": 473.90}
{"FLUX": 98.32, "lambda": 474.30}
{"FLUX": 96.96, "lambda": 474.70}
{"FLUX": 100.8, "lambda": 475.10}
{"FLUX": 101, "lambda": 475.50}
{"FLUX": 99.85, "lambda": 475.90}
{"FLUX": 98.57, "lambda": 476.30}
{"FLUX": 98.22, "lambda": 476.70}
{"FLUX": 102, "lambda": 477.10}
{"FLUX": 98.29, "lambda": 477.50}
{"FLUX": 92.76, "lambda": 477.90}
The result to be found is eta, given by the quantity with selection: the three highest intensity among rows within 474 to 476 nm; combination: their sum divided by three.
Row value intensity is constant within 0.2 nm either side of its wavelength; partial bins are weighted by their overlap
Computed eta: 101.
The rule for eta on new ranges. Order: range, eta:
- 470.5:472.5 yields 101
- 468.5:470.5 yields 103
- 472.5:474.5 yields 101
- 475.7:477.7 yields 100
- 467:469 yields 109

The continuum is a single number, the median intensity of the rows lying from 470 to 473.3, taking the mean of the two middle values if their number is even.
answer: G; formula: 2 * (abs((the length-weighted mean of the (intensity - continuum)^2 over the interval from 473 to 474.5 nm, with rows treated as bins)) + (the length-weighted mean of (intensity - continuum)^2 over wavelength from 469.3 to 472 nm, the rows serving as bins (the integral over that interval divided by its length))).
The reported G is 48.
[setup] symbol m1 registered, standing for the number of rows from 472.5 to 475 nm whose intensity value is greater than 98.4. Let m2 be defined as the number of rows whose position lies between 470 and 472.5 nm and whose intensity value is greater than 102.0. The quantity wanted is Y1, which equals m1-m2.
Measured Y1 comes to 1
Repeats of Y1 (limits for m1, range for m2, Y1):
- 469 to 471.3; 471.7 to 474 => 3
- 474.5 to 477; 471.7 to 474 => 2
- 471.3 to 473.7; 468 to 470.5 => 0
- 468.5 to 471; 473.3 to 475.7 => 4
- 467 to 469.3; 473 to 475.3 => 4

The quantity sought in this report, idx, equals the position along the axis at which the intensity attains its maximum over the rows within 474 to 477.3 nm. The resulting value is 477.10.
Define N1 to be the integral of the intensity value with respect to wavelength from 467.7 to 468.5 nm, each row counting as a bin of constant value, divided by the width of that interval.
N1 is 107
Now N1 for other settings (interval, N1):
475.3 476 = 101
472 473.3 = 98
